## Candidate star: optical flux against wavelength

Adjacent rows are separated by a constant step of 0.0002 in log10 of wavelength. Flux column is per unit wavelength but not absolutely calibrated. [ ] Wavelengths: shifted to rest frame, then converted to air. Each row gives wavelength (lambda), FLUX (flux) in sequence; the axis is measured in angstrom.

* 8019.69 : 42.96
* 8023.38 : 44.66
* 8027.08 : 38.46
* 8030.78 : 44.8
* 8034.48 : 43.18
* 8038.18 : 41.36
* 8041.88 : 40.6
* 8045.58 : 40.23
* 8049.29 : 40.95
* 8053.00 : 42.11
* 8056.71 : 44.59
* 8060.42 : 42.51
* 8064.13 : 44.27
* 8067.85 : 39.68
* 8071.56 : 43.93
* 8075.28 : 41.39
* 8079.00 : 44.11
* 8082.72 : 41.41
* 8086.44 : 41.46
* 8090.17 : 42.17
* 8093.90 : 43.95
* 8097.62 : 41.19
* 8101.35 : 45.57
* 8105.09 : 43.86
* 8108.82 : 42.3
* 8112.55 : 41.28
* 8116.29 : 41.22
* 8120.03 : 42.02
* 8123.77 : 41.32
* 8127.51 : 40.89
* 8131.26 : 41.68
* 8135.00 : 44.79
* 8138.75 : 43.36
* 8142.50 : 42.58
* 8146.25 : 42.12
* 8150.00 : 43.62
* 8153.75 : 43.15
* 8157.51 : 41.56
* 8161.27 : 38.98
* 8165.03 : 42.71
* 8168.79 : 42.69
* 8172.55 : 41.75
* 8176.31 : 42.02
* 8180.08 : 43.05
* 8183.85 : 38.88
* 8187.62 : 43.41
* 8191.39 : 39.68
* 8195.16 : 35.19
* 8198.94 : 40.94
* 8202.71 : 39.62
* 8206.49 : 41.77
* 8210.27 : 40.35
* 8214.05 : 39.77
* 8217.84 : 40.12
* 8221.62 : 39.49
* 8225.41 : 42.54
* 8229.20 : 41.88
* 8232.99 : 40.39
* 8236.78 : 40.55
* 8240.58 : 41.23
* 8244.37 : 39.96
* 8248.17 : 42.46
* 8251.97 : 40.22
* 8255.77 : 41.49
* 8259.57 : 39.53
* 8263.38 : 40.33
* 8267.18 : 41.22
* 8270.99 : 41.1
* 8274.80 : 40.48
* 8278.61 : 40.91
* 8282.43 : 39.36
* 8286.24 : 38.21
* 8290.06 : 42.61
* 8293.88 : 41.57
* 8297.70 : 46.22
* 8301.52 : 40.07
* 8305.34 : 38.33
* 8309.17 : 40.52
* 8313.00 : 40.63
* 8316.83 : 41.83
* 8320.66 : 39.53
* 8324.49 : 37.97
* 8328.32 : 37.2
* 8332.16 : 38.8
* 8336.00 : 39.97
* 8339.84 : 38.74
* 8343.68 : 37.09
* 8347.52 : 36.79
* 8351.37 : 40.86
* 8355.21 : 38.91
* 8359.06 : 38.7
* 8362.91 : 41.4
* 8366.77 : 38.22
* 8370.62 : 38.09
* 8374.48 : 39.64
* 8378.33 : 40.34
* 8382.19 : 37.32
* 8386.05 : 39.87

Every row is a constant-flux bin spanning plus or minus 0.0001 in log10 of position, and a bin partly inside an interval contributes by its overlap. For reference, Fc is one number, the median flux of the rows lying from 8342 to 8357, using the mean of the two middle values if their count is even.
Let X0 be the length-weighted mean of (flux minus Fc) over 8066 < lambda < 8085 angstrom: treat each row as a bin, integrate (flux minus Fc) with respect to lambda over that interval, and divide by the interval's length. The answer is 4.1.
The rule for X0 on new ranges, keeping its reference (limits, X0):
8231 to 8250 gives 2.9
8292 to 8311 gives 3.3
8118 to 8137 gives 4.1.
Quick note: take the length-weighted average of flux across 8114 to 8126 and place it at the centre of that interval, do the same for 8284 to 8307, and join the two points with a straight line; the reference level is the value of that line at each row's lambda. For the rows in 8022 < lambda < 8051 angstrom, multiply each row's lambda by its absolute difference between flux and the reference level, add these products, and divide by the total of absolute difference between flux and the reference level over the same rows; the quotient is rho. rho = 8032.0 angstrom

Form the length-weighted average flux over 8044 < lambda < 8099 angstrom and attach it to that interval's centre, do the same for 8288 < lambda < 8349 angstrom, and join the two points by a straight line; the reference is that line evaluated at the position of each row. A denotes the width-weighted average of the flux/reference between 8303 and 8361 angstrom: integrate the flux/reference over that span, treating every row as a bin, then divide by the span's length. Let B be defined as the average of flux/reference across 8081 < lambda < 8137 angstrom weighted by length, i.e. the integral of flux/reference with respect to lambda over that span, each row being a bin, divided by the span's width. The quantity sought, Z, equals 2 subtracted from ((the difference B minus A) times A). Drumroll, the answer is -1.97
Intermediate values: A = 0.98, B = 1.01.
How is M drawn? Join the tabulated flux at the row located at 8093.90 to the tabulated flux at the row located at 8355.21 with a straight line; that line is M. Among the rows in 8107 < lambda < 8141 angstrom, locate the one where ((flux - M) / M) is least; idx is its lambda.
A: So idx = 8127.51 angstrom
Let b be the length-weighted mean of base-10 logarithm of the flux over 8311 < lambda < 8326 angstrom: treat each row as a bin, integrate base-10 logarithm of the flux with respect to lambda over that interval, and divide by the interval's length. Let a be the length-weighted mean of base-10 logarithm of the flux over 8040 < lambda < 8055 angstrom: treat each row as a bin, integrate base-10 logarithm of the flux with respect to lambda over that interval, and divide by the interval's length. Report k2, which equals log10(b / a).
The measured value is -0.0028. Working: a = 1.61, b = 1.60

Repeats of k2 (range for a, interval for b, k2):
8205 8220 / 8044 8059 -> 0.0042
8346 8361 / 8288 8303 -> 0.0107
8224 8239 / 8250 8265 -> -0.0025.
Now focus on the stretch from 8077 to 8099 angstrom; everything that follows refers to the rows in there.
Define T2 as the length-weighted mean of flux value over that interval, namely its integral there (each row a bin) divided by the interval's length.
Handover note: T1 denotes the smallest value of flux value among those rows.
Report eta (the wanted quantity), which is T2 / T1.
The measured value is 1.03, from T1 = 41.19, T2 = 42.4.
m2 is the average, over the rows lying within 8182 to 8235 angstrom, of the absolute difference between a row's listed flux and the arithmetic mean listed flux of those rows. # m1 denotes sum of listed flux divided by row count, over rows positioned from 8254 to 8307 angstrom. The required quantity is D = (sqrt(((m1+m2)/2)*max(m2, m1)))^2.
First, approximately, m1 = 40.8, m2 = 1.32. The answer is 860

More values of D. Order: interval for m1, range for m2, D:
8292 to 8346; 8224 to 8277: 811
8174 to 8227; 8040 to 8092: 846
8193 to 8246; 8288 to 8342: 844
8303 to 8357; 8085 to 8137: 788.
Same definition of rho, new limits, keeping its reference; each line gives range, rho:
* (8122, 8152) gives 8139.8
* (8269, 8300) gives 8289.8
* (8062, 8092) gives 8072.2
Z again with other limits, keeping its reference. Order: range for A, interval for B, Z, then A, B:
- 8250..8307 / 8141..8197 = -2.01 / 1.01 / 1.00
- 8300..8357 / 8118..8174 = -1.97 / 0.98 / 1.02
